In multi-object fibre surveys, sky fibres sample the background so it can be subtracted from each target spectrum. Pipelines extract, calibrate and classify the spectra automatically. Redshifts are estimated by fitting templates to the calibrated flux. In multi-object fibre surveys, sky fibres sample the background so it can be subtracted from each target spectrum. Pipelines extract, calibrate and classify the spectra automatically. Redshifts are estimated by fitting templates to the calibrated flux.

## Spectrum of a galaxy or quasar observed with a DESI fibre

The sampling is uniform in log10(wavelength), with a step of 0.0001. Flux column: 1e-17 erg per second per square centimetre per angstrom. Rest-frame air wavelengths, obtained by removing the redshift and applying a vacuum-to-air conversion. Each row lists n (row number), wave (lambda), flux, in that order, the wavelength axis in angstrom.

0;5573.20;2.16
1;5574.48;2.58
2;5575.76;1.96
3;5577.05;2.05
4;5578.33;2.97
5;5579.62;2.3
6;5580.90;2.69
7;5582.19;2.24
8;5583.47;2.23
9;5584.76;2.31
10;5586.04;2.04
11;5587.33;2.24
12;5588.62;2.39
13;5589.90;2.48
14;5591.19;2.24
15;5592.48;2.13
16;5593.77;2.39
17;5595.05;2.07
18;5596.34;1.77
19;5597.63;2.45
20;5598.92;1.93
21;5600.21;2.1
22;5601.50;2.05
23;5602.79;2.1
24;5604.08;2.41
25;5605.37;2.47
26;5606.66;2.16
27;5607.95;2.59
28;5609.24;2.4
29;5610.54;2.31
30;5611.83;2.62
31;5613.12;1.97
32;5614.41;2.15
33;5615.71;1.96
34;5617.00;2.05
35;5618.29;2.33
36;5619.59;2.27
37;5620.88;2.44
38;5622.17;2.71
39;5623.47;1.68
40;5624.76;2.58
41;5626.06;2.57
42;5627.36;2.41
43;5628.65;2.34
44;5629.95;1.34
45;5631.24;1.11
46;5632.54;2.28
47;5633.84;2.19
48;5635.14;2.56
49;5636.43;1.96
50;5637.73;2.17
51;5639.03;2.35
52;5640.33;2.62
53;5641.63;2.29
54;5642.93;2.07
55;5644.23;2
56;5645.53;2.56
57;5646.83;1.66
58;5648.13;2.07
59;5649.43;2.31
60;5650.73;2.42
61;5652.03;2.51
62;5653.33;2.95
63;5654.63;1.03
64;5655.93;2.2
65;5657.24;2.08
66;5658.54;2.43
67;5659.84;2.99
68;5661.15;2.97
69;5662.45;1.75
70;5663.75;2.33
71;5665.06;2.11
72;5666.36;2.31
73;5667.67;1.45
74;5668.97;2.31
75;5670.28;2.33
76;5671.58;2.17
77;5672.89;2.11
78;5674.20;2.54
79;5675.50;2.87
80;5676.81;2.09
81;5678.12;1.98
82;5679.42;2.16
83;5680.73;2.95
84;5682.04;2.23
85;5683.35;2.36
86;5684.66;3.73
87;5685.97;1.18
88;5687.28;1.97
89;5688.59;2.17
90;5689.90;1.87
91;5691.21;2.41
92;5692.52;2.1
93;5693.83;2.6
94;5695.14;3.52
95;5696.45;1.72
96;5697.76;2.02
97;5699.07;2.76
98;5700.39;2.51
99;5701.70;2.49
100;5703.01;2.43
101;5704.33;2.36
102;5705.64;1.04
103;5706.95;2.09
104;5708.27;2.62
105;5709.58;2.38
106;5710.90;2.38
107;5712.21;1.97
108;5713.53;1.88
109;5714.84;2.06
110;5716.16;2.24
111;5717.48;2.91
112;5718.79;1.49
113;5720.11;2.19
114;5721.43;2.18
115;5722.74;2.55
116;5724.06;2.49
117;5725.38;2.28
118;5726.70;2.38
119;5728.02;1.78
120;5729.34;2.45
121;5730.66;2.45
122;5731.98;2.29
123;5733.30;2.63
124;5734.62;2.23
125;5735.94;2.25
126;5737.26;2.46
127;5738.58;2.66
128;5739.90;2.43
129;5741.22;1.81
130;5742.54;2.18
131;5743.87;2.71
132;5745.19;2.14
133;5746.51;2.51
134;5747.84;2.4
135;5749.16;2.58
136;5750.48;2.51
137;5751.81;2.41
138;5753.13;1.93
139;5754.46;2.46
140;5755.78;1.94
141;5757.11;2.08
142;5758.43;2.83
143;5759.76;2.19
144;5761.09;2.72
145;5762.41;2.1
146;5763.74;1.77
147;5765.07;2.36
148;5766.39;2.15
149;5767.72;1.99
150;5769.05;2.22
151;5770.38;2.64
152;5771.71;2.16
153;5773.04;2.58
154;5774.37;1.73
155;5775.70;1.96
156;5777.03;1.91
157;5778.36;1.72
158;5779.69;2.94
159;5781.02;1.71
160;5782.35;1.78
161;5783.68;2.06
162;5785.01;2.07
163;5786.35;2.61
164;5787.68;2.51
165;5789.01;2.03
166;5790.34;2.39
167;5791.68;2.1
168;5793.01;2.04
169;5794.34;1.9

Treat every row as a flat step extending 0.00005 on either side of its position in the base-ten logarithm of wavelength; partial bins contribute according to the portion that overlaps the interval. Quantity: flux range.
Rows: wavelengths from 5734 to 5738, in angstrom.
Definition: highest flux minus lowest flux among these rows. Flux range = 0.23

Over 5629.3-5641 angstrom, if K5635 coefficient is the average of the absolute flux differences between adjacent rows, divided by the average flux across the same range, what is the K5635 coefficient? 0.19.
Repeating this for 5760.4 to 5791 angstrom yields 0.19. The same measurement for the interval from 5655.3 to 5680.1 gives 0.17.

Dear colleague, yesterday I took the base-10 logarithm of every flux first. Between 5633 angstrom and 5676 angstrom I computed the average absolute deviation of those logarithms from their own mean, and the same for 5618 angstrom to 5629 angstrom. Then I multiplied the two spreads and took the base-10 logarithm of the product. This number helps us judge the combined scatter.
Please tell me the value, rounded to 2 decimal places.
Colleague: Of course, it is -2.64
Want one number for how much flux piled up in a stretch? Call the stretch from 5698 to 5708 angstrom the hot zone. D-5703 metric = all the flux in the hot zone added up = 15.7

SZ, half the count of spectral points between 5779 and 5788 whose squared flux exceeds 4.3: 1.50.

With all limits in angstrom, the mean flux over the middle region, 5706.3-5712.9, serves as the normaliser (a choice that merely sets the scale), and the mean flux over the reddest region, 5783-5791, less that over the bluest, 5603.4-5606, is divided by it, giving -0.07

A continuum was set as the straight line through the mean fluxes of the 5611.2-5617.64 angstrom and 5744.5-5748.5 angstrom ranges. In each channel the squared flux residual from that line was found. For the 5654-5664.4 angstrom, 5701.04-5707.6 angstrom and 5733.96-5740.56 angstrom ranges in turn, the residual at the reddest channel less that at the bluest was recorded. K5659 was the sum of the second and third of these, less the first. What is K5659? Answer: 1.4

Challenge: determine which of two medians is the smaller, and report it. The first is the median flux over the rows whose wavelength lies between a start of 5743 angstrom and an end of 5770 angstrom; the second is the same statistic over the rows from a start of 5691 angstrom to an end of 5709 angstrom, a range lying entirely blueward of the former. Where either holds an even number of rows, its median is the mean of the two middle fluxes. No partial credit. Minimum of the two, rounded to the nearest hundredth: 2.29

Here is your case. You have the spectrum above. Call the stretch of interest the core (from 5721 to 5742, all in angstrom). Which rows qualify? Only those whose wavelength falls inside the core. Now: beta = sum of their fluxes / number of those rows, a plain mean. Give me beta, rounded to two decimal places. 2.33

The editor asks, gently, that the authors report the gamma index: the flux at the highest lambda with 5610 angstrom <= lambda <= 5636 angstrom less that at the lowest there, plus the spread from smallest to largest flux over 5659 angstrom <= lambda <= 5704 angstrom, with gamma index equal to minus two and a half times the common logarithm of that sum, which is -1.1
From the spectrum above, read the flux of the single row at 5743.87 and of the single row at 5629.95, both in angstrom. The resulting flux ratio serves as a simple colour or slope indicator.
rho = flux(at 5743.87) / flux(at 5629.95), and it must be 2.0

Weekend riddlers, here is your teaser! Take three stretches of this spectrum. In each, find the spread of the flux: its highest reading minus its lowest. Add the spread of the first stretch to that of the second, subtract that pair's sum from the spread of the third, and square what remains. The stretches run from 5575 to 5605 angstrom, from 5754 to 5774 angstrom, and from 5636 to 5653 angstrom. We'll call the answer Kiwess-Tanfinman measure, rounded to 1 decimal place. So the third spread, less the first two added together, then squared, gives 1.7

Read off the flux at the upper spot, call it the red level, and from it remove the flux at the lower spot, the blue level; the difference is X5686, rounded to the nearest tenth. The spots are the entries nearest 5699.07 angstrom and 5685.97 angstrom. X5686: 1.6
